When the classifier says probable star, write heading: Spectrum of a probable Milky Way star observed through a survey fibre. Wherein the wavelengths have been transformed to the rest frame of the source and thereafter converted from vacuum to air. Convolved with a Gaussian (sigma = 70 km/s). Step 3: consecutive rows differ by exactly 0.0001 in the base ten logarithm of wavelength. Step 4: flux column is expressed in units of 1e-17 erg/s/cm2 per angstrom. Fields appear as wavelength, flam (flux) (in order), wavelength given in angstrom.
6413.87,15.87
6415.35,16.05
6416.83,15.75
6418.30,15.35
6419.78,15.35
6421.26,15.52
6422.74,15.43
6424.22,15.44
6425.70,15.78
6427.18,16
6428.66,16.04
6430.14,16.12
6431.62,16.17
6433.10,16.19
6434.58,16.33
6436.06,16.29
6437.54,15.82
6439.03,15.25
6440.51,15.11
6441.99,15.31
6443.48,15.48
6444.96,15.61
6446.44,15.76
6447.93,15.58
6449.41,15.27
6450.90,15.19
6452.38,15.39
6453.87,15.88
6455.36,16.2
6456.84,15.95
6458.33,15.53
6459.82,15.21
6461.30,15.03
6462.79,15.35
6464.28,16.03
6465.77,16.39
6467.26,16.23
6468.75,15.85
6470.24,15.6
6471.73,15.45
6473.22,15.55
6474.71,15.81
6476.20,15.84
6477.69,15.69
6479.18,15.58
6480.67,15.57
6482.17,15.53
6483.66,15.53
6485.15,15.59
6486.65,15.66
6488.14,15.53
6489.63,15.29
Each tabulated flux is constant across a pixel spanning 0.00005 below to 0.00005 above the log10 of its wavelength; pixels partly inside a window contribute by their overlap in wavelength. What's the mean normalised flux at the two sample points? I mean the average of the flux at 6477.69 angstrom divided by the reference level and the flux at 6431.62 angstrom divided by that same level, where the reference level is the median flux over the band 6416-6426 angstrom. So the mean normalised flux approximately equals 1.03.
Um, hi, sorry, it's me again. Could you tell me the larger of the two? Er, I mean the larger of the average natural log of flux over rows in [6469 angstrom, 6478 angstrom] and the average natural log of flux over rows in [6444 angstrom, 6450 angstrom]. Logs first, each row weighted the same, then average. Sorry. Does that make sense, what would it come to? 2.75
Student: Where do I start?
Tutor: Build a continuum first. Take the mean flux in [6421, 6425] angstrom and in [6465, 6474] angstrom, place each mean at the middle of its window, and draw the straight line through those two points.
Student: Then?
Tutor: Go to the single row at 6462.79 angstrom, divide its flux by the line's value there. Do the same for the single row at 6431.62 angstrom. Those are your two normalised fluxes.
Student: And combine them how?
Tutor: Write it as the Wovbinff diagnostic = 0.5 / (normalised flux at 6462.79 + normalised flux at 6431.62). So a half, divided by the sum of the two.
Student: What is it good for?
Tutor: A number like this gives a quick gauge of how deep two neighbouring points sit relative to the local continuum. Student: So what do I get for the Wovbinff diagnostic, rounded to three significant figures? 0.248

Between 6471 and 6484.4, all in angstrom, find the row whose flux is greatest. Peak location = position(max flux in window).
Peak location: 6476.20 angstrom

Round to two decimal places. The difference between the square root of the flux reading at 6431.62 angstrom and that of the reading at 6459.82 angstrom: 0.12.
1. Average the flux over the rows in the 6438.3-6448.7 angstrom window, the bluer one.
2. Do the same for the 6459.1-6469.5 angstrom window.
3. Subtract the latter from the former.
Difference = -0.28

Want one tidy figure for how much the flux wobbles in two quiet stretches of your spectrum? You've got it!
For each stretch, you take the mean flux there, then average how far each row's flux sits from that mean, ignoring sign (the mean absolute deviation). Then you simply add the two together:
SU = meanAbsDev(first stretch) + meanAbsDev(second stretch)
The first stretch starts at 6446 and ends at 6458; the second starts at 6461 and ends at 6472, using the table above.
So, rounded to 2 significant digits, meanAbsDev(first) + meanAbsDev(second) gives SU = 0.68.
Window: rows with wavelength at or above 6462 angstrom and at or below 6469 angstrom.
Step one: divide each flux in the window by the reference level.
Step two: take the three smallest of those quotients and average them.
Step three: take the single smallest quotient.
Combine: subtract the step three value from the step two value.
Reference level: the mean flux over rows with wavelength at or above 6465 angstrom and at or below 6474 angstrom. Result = 0.025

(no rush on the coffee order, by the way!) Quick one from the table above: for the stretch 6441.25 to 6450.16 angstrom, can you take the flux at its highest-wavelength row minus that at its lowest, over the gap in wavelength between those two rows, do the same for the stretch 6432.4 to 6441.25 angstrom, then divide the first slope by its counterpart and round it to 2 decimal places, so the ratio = 0.04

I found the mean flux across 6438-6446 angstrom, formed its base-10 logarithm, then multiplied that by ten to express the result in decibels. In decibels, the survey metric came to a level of 11.9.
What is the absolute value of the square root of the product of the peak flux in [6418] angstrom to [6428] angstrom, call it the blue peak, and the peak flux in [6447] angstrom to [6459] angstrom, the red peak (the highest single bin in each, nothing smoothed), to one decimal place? 16.1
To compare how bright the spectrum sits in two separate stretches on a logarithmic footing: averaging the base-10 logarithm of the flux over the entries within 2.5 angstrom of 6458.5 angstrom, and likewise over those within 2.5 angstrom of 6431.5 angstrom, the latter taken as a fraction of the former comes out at 1.014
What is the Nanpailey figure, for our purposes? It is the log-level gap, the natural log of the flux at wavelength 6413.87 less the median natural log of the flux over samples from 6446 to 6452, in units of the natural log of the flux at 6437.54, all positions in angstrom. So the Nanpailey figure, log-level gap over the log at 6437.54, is 0.010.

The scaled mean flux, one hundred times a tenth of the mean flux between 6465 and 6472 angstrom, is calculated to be 159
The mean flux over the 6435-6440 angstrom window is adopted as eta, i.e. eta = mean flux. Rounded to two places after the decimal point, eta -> 15.79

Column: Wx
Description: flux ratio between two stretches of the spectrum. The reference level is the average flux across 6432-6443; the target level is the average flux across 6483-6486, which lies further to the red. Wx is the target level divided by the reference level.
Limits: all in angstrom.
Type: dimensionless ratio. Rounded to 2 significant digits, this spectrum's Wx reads 0.99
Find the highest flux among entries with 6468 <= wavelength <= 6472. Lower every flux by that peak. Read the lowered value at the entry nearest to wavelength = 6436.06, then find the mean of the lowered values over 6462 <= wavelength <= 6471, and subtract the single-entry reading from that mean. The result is -0.4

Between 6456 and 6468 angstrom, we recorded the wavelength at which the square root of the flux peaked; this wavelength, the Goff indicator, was 6465.77 angstrom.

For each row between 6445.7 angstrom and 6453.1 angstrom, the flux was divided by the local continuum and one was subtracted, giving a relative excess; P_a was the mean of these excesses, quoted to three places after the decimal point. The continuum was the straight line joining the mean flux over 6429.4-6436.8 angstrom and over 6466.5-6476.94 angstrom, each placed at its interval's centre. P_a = -0.037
